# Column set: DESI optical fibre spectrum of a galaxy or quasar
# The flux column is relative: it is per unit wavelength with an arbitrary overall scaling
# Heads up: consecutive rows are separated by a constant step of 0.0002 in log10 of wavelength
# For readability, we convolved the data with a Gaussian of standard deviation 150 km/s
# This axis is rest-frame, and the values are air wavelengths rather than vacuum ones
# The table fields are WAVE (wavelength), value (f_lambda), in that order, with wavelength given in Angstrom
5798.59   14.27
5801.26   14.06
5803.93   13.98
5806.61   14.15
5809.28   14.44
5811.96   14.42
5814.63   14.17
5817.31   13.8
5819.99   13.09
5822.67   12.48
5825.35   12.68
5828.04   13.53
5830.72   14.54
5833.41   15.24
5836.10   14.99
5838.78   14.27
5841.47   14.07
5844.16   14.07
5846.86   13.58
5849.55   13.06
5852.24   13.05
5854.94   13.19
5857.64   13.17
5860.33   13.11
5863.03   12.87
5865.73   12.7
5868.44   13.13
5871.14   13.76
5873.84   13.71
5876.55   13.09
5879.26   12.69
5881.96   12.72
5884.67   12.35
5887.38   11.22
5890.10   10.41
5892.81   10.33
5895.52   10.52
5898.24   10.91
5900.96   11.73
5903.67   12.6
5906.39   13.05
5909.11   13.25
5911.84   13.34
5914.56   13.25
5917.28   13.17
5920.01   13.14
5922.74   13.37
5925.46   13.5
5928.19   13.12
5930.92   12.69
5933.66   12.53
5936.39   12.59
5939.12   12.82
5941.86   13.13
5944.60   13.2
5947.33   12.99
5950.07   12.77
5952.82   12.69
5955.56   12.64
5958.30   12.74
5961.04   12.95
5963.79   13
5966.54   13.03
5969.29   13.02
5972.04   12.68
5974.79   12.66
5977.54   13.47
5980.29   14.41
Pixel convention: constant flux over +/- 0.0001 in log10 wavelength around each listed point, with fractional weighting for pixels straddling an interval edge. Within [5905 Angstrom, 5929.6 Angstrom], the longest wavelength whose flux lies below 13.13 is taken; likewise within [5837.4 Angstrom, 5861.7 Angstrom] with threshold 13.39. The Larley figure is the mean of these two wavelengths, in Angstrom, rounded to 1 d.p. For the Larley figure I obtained 5894.3 Angstrom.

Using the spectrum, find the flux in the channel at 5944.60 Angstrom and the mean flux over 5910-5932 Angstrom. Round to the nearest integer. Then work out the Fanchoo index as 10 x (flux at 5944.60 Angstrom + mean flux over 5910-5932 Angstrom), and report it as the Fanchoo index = 264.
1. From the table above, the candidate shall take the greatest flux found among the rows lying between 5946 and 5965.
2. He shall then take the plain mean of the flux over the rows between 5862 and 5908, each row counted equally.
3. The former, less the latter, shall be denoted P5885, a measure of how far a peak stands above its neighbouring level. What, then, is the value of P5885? 0.78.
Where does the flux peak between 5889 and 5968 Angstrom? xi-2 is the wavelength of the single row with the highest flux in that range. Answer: 5925.46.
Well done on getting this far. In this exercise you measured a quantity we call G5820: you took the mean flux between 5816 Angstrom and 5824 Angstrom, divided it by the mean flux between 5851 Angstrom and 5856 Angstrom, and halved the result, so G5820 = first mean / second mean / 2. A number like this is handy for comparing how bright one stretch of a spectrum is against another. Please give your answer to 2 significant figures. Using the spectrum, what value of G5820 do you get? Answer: 0.50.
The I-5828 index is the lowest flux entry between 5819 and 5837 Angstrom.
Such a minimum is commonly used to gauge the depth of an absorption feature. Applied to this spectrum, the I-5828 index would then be 12.48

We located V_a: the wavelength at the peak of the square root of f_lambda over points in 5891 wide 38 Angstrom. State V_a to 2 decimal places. 5873.84 Angstrom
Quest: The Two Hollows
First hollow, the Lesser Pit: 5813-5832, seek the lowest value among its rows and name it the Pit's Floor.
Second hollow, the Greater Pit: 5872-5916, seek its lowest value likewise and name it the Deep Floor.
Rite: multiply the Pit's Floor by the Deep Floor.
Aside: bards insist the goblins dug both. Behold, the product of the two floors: 129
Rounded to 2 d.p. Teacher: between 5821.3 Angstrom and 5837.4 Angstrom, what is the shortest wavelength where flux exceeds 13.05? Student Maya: 5828.04 Angstrom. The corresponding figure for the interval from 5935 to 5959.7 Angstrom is 5941.86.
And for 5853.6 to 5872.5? 5854.94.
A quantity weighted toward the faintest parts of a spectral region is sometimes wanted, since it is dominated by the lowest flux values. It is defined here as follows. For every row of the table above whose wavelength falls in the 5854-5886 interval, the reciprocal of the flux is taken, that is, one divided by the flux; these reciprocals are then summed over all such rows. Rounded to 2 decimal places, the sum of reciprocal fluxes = 0.92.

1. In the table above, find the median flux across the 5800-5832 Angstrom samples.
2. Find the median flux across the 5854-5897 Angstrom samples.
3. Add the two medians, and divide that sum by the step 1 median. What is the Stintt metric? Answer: 1.91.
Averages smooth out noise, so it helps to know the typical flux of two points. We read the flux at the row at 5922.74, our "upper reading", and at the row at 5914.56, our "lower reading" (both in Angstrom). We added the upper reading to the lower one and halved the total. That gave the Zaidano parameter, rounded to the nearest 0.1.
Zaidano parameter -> 13.3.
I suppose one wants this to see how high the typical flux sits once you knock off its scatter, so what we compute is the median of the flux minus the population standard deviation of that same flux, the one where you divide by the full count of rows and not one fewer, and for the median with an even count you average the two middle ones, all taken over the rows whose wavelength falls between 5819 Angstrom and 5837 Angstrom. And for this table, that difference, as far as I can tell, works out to 12.5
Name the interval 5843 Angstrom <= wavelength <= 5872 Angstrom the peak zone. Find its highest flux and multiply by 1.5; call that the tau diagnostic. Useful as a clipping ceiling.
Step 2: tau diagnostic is 21.1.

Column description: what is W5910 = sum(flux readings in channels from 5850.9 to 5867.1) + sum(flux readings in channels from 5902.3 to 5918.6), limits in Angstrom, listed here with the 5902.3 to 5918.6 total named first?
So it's 157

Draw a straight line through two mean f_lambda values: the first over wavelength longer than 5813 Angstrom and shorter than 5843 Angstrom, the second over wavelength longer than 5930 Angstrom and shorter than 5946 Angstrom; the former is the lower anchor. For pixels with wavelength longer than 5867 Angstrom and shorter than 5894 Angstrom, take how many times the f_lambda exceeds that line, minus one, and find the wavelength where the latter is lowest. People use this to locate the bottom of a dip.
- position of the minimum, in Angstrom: 5892.81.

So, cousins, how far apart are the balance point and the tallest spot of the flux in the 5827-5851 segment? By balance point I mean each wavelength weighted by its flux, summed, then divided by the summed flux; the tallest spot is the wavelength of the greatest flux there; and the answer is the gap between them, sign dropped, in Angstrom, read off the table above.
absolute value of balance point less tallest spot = 5.2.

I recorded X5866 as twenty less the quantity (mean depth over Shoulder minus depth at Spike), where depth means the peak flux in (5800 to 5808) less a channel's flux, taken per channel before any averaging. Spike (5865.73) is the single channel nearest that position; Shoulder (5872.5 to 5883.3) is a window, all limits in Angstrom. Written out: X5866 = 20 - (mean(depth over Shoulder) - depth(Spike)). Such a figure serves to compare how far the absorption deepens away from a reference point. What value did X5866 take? 20.4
